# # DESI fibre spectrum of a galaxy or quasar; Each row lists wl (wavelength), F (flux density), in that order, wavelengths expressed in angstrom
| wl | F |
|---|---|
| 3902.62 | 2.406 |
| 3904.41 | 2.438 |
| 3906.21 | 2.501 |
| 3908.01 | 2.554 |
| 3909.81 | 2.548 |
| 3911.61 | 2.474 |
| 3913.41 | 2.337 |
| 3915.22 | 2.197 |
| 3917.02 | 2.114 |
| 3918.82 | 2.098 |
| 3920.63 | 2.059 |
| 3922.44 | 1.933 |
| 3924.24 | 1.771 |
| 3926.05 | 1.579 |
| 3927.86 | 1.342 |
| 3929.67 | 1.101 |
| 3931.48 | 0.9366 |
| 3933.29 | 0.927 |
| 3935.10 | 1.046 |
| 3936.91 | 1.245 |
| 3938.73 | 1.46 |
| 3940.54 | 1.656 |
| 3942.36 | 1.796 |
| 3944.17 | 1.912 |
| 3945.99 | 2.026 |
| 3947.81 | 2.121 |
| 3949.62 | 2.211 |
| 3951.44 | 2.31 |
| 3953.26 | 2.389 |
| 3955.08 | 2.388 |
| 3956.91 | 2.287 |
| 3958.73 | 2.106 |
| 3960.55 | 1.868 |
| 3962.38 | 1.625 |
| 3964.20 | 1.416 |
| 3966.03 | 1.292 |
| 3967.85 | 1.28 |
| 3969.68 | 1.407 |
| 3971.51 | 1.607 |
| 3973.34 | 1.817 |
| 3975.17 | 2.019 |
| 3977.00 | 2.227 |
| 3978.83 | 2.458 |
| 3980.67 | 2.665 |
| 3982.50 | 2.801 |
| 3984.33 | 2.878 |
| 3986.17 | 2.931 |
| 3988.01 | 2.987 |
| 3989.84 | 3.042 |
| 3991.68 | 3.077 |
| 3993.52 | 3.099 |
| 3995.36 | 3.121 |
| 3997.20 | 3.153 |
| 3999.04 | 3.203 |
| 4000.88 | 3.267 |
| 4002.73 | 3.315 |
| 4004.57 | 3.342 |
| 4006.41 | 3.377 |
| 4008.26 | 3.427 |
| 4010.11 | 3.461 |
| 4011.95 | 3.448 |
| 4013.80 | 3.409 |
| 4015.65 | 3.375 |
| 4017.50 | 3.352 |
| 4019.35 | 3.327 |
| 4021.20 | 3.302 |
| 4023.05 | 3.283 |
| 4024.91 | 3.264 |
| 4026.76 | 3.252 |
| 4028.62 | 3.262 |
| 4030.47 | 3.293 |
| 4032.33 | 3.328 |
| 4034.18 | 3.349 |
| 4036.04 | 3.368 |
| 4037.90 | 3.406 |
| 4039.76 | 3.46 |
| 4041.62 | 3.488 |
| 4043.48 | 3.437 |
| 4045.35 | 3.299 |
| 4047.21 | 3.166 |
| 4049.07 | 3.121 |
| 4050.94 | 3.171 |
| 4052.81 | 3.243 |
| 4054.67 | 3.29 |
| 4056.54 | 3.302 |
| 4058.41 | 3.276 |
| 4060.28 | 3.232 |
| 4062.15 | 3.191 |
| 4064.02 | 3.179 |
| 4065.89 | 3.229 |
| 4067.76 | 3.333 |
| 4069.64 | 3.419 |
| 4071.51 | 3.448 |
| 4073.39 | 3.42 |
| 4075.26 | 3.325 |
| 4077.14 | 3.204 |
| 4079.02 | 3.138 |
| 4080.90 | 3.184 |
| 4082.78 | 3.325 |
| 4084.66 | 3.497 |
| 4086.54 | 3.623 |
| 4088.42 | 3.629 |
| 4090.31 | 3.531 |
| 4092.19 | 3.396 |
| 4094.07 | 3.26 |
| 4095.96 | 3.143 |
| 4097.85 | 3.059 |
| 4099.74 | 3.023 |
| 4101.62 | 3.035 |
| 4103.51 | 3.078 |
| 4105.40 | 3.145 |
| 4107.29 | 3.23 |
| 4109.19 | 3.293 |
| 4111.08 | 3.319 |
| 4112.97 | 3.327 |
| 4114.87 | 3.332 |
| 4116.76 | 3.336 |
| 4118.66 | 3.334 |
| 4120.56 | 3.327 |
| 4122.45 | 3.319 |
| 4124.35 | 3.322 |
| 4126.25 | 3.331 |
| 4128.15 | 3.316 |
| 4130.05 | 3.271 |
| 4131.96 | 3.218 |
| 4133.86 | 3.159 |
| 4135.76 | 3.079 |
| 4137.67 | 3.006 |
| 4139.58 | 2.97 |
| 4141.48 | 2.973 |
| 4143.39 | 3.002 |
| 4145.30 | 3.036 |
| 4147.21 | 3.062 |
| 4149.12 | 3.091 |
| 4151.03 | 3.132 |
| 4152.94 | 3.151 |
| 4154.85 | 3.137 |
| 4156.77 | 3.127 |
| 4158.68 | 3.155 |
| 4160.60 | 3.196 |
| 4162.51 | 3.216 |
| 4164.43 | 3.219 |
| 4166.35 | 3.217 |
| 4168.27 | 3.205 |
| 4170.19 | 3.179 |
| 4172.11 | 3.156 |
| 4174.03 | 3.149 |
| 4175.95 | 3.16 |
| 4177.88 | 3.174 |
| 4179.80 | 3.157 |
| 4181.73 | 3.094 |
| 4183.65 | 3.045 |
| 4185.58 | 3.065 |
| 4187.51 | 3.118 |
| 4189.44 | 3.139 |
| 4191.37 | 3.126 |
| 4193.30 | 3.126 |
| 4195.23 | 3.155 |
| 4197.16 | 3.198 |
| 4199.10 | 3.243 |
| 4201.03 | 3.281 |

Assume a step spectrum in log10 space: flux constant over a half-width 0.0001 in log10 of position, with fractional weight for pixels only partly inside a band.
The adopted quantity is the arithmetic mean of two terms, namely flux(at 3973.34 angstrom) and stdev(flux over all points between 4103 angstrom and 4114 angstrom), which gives 1.0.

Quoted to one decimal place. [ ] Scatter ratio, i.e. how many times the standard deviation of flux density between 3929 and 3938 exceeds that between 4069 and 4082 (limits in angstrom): 1.0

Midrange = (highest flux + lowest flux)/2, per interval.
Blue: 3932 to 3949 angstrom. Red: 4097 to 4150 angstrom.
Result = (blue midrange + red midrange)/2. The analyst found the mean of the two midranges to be 2.3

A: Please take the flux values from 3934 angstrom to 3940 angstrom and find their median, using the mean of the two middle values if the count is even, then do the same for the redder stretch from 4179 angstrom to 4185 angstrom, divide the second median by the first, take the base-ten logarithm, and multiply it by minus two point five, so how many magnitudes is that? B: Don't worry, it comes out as -1.0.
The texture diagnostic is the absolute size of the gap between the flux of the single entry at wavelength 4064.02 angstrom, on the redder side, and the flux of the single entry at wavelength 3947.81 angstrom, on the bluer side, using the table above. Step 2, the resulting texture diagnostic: 1.1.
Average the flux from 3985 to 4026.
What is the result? 3.25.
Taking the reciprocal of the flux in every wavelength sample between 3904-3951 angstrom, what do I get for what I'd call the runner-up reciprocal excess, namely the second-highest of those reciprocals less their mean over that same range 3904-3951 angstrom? 0.48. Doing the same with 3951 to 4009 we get 0.34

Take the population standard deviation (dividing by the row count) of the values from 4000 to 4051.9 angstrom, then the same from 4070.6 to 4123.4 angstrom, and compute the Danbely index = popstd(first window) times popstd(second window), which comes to 0.01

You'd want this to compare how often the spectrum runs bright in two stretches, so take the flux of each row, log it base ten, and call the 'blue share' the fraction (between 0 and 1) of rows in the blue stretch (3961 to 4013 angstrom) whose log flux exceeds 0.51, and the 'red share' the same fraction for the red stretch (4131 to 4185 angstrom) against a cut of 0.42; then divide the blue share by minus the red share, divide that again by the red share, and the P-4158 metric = -0.25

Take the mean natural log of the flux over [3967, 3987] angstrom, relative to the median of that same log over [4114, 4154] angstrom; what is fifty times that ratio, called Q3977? 32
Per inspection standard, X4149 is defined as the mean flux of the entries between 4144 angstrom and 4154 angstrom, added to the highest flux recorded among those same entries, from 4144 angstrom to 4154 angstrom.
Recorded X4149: 6.2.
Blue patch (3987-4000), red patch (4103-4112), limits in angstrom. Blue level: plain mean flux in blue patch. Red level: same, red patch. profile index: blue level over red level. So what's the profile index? 0.96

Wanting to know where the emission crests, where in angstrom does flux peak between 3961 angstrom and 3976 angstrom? 3975.17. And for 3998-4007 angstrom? 4006.41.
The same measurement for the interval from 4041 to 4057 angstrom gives 4041.62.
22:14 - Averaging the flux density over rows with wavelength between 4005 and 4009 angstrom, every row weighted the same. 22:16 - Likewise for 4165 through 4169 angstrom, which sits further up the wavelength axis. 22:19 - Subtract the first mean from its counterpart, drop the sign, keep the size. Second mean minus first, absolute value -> 0.2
